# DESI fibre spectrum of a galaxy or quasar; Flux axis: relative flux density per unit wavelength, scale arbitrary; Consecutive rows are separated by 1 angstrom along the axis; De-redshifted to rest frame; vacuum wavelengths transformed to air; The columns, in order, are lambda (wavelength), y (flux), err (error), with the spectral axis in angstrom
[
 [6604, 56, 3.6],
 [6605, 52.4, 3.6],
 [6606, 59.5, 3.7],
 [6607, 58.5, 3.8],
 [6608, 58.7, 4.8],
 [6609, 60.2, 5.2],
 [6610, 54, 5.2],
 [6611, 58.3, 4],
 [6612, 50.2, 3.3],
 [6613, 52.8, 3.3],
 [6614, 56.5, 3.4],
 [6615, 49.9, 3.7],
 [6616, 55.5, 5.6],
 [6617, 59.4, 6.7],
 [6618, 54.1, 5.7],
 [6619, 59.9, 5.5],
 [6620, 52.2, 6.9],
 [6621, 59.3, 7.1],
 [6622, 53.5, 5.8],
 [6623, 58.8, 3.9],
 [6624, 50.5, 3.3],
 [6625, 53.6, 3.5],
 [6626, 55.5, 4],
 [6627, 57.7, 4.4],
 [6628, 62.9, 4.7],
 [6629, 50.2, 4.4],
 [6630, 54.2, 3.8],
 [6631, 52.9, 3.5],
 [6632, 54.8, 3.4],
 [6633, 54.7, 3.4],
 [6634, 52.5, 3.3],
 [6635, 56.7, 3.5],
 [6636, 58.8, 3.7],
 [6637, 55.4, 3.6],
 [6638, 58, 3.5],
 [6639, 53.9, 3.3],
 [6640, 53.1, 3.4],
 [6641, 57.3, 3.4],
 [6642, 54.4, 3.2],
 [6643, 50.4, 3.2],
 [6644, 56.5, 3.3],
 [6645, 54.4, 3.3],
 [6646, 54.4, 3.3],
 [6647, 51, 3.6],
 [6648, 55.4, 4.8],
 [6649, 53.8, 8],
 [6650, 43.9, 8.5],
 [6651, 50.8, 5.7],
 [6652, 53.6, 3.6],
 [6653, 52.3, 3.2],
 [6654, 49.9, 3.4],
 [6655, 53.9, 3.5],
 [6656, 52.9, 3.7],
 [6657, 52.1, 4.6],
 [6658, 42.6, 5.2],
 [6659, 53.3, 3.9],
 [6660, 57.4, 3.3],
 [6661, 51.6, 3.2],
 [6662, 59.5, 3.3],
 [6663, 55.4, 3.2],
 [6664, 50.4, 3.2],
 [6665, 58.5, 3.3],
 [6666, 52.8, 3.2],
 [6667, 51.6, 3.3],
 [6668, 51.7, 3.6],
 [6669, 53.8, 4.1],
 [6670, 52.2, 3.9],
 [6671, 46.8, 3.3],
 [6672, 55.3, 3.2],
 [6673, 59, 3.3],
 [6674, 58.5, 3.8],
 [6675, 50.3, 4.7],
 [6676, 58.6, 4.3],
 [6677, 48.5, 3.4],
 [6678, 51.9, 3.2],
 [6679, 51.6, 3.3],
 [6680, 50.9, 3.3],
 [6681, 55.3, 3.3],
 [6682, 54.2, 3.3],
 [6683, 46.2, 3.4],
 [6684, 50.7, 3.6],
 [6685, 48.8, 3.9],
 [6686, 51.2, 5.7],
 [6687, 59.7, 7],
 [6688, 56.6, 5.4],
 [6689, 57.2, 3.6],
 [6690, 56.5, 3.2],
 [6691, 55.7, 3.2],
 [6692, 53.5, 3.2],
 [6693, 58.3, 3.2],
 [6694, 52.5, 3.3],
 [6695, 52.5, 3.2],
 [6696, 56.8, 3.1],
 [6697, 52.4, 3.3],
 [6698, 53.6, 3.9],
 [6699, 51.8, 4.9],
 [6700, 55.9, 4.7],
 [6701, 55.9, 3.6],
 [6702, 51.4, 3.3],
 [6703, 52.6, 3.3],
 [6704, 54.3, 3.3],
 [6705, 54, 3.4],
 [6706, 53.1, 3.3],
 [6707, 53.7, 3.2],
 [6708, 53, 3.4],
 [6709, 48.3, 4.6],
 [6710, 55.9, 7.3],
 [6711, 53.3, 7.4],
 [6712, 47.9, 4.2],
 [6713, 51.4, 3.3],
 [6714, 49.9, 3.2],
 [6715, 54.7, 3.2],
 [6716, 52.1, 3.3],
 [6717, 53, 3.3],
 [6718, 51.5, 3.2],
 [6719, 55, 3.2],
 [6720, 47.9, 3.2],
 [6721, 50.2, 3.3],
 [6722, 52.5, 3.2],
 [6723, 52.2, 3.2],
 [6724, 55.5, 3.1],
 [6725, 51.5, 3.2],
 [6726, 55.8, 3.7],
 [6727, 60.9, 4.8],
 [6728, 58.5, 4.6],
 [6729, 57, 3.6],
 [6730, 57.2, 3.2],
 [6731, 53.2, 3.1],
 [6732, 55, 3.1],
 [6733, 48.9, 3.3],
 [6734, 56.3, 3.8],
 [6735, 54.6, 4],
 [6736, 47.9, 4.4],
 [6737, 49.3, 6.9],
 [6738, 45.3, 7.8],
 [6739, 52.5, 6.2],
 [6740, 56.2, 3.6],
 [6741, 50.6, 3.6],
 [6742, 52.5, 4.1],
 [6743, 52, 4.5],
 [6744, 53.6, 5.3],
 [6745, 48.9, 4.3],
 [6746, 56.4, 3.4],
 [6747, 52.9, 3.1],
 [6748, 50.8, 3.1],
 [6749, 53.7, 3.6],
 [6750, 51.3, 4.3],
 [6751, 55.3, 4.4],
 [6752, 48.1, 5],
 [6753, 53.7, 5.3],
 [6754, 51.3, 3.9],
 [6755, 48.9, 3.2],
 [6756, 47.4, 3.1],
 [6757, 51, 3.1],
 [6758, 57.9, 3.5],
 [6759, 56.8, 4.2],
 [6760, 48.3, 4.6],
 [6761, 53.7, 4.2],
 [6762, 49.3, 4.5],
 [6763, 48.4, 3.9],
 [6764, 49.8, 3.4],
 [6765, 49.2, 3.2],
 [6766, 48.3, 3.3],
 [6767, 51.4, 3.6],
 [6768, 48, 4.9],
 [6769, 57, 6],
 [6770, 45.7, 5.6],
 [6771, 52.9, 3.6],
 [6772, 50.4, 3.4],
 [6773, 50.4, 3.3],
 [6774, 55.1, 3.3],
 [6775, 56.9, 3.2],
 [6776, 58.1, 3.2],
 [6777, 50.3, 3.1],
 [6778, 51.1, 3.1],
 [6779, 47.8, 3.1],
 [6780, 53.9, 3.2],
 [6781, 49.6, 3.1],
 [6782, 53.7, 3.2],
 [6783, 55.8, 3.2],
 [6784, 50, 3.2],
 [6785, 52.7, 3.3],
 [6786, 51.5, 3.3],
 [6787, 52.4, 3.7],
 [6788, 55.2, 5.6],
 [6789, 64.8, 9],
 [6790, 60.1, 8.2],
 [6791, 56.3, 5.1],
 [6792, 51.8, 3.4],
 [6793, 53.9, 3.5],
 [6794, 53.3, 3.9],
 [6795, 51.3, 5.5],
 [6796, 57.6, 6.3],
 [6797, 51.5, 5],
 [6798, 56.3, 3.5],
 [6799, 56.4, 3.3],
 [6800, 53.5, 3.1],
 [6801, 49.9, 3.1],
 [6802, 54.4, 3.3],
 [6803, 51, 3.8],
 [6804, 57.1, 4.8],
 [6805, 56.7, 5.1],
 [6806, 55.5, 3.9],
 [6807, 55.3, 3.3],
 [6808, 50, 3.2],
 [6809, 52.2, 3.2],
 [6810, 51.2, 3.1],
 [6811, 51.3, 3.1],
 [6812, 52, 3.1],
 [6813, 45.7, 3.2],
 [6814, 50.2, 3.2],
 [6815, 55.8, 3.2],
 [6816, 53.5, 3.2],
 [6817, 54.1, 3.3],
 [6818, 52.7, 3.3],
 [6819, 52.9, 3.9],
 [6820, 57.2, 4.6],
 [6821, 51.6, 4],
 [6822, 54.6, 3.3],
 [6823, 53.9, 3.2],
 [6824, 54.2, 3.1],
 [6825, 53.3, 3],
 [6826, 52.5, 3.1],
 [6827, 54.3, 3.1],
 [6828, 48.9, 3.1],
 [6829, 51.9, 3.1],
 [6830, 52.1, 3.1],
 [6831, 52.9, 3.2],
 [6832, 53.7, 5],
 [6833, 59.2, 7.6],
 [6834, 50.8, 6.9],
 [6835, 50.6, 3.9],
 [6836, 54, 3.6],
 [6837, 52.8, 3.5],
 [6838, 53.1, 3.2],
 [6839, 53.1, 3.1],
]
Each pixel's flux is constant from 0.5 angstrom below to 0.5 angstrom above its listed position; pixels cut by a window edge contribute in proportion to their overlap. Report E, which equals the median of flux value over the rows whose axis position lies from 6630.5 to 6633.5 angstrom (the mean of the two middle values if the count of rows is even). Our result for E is 54.7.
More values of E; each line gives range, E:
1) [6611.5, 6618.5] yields 54.1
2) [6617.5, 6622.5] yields 54.1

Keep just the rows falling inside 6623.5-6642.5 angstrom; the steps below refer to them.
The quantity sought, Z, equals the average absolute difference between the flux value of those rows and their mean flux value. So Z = 2.25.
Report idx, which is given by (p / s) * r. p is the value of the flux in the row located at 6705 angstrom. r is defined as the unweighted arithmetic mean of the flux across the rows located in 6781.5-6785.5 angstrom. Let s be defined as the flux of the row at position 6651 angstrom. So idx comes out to 56.4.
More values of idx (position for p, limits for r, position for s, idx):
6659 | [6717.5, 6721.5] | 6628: 43.3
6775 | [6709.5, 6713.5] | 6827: 54.6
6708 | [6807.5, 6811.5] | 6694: 51.7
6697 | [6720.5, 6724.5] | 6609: 45.8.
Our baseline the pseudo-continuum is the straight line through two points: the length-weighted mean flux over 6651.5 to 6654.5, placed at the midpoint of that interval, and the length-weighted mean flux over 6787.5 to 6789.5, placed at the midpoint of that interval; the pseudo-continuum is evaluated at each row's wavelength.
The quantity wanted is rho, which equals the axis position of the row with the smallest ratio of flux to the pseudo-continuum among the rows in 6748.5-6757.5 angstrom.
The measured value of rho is 6756 angstrom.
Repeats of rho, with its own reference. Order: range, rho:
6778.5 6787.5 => 6779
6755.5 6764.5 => 6756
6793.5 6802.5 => 6801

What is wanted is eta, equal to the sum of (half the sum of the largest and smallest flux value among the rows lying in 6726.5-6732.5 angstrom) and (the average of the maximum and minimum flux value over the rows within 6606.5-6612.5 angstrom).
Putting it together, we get 112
